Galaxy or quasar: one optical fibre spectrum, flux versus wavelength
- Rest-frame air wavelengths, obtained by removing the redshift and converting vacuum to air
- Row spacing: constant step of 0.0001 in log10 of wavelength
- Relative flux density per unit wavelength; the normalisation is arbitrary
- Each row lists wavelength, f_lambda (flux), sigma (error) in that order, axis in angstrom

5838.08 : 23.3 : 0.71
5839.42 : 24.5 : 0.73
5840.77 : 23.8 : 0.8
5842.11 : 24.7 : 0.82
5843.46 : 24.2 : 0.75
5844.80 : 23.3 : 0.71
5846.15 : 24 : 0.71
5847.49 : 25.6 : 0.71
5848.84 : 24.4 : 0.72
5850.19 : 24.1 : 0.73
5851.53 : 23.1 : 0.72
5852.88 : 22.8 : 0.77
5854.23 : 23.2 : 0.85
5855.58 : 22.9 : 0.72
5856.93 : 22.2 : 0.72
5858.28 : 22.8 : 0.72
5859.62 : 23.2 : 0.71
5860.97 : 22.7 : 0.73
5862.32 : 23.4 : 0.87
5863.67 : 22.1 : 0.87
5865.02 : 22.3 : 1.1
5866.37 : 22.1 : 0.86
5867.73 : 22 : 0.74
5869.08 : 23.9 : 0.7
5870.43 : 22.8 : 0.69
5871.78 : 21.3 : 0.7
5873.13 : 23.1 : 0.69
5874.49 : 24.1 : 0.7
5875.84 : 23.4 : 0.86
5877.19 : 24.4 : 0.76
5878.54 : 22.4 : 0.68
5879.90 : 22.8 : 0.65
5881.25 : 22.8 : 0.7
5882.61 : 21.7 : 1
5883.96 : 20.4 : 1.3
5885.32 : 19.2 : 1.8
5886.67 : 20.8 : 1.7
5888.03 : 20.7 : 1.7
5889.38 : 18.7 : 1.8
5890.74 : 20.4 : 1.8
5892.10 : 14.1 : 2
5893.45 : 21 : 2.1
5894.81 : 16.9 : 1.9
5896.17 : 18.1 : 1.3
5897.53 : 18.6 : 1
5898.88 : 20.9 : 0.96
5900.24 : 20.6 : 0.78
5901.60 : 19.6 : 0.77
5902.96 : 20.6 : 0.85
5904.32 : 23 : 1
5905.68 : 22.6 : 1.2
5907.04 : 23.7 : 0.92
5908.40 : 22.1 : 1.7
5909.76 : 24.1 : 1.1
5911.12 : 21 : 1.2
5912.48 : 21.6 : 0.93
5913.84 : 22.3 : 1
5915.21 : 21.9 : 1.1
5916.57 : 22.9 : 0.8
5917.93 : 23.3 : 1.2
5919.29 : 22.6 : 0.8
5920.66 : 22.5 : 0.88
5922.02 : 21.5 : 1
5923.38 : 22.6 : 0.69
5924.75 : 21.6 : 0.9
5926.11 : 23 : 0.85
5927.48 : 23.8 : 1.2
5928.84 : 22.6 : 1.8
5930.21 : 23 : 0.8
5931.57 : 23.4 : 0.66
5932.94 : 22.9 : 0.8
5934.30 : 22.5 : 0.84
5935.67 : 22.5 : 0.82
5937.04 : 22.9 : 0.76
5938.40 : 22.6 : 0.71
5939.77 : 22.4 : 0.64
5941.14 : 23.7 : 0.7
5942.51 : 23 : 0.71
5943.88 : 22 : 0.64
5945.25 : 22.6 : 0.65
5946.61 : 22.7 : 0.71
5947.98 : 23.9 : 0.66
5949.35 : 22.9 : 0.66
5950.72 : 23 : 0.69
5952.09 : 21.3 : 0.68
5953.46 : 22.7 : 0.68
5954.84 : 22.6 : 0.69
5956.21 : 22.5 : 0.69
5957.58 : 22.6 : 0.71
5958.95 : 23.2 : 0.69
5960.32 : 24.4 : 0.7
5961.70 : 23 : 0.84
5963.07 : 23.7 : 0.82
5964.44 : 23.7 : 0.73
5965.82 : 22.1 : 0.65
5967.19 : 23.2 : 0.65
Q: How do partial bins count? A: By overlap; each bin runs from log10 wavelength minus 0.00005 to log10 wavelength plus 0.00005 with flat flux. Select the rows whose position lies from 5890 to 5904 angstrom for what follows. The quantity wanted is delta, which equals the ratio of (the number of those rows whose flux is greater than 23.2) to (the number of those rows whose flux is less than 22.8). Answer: 0.00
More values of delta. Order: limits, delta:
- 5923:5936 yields 0.40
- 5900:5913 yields 0.29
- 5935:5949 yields 0.33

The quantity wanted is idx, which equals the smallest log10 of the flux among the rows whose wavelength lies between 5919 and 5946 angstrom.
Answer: 1.33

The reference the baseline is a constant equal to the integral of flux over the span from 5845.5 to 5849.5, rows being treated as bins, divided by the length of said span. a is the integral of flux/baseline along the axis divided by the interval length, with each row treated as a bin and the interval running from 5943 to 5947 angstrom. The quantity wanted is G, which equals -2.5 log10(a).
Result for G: 0.102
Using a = 0.910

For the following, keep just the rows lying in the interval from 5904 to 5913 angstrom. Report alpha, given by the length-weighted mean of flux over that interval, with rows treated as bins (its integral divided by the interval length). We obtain 22.6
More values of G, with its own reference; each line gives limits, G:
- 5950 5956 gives 0.106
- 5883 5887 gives 0.217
